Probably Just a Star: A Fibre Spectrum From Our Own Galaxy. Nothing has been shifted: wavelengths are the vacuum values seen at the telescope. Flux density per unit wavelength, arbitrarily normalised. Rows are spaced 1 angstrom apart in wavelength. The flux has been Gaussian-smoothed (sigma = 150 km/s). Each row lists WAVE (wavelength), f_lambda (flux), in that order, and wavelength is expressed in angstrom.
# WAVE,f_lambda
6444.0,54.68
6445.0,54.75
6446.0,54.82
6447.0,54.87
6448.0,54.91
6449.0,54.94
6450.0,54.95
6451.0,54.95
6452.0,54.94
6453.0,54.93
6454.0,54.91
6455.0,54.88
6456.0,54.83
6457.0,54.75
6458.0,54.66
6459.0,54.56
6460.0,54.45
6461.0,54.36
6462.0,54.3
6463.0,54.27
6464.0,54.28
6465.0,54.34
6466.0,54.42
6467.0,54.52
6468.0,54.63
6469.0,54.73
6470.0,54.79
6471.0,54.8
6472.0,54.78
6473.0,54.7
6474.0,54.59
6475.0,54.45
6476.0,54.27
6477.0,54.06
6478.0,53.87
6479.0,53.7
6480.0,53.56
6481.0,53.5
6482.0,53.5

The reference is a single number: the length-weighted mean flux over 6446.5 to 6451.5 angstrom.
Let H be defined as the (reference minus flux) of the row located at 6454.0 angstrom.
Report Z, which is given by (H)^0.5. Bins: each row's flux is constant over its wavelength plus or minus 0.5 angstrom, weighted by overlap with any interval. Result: 0.1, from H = 0.0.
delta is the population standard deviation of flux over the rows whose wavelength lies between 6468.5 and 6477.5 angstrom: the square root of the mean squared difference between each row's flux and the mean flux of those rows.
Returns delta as 0.25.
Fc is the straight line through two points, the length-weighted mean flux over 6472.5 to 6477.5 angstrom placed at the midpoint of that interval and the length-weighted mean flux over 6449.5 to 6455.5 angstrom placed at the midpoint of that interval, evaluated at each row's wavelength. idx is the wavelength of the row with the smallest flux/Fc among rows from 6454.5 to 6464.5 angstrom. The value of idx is 6463.0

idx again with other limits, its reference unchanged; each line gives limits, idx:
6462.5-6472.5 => 6463.0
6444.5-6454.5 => 6445.0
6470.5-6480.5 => 6480.0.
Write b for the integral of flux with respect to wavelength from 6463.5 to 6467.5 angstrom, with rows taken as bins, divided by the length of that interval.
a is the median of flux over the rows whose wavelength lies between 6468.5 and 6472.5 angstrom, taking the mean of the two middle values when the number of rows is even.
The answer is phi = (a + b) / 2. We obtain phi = 54.6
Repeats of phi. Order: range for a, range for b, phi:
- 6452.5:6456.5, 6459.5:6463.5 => 54.6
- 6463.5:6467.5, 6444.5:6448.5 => 54.6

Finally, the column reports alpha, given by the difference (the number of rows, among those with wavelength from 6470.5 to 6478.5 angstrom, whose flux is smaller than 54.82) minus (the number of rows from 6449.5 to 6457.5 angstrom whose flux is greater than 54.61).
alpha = 0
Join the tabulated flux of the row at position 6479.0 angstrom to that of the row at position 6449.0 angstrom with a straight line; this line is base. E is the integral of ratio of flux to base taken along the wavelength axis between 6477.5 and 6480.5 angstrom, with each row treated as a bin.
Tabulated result 3.00 angstrom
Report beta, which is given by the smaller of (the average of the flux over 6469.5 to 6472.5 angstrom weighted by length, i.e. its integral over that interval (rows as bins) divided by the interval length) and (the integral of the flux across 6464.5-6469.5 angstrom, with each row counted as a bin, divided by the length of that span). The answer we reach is 54.5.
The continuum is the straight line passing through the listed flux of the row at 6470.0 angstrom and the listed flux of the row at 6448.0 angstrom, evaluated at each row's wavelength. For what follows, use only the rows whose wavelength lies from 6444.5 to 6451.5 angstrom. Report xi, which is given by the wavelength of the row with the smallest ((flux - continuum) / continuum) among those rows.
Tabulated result 6445.0 angstrom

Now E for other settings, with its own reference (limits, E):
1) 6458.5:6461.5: 3.00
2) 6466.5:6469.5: 3.03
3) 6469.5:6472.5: 3.04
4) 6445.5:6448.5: 2.99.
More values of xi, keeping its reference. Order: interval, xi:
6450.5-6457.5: 6457.0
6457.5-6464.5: 6463.0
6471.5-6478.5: 6478.0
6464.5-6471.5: 6465.0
